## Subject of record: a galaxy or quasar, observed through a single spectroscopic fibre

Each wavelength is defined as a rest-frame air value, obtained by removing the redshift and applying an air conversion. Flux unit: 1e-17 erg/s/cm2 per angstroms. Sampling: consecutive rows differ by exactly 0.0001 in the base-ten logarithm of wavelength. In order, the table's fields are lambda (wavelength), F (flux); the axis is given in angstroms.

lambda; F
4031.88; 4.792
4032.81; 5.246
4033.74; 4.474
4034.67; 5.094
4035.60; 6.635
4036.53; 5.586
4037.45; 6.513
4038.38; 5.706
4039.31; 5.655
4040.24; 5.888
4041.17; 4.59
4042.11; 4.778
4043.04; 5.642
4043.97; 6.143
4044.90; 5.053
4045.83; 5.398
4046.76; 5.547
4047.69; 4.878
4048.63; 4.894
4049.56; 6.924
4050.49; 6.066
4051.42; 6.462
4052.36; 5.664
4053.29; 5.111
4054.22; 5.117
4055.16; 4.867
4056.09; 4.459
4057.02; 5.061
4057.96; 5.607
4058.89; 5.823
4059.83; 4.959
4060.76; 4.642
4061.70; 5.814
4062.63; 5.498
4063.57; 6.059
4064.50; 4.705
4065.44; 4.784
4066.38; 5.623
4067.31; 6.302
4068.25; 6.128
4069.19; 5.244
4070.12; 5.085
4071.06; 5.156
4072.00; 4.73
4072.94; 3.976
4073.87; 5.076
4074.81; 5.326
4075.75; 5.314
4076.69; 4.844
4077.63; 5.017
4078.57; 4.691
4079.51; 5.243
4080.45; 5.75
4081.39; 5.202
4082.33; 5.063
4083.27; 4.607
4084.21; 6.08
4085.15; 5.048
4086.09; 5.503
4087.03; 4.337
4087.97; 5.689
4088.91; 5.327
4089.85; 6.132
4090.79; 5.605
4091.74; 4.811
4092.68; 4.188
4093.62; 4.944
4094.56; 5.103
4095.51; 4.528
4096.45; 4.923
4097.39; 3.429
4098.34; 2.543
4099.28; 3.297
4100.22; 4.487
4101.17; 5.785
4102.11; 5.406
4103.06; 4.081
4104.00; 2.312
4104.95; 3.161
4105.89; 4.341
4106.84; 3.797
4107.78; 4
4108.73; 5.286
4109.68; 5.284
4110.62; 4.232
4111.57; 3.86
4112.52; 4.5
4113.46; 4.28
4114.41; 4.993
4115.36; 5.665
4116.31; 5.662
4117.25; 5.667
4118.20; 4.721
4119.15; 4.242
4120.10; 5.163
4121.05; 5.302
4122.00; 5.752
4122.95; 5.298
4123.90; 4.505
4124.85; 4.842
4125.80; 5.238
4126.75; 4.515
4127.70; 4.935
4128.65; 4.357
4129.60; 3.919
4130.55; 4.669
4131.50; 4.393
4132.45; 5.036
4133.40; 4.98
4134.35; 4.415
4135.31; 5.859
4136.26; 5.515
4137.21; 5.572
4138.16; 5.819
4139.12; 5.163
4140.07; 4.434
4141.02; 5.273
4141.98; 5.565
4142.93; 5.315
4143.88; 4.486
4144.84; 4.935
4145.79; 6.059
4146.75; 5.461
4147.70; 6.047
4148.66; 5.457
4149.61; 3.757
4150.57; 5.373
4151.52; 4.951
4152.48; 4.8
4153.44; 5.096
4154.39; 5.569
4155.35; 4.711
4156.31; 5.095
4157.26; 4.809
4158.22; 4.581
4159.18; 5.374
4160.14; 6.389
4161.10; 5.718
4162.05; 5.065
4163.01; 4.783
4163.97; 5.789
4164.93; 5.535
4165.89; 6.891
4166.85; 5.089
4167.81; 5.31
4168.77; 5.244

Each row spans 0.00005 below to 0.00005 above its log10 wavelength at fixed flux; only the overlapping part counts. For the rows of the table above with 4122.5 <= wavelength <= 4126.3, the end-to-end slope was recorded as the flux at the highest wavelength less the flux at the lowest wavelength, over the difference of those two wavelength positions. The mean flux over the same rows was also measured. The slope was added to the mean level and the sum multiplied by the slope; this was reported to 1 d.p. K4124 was -0.1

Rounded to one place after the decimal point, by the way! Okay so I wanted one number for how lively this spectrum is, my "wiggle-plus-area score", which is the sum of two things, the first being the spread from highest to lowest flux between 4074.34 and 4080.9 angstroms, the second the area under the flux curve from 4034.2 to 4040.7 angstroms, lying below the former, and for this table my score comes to 39.2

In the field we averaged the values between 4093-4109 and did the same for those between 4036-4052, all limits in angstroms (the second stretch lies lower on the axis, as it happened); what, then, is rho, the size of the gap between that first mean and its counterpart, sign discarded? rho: 1.4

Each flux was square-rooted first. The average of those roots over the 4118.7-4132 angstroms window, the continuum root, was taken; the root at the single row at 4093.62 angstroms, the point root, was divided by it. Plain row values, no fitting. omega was 1.02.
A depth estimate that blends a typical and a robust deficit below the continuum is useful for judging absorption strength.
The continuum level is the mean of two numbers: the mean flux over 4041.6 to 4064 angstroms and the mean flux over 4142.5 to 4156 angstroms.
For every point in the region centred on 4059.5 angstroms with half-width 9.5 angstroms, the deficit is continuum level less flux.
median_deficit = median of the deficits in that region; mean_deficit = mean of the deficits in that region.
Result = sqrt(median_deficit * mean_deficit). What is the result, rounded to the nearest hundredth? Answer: 0.20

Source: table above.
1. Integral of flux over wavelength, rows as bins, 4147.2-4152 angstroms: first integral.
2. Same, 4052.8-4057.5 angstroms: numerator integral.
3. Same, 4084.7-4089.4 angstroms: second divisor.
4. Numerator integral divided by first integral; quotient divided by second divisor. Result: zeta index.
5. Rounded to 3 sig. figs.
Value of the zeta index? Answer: 0.0386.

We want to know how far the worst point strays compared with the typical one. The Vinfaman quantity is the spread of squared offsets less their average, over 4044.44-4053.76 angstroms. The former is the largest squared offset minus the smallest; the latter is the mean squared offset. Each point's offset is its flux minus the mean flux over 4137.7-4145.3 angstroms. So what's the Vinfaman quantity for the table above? 2.6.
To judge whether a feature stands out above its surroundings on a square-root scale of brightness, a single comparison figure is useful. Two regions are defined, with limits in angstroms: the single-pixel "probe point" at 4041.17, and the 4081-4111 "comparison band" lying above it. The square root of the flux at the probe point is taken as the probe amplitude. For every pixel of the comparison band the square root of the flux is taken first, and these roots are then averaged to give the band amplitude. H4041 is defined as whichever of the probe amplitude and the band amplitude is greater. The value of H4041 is 2.14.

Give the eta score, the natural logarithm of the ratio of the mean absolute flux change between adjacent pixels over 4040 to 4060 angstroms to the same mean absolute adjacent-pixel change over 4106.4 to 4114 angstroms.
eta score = 0.1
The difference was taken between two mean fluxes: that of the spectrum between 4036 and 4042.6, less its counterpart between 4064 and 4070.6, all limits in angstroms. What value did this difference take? 0.1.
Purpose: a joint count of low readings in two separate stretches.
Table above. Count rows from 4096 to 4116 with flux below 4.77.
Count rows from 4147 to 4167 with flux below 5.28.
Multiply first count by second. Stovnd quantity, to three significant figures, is 154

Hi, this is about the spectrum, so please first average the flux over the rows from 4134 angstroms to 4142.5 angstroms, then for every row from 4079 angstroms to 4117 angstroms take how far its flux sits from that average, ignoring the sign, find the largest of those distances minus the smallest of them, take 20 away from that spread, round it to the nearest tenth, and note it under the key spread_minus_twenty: -17.0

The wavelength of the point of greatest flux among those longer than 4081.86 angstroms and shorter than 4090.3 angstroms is 4089.85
